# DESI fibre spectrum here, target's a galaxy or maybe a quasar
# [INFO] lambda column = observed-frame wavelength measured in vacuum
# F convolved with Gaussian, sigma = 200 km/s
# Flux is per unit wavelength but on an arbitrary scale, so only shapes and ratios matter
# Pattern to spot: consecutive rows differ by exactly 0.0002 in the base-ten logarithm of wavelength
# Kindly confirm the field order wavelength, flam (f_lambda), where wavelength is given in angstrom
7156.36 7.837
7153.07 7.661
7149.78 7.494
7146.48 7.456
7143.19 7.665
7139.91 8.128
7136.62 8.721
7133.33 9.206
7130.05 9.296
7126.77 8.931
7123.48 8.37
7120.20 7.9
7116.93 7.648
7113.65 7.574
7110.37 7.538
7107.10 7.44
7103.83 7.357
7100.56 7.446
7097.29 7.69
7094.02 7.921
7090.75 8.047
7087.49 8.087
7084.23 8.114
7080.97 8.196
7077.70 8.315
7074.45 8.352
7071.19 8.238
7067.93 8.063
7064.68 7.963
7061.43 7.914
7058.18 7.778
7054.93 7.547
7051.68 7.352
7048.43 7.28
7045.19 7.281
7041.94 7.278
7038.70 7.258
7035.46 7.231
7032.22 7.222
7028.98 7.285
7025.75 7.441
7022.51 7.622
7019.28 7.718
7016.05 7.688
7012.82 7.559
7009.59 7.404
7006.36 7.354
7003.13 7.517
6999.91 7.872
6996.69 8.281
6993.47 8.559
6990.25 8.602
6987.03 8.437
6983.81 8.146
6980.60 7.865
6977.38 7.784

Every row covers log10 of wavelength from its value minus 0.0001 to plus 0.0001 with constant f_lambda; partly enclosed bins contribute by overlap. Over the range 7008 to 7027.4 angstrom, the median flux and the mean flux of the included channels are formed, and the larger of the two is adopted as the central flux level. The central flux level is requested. 7.59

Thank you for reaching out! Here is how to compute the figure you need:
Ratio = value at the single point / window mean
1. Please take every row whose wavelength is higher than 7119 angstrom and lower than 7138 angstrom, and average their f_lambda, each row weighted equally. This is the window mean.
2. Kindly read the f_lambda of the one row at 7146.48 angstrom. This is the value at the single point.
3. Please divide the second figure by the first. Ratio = 0.85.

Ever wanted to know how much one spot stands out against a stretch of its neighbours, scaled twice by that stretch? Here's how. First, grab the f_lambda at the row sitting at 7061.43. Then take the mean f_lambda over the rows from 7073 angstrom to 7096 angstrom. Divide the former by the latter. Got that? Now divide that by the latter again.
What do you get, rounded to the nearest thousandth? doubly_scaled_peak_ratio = 0.119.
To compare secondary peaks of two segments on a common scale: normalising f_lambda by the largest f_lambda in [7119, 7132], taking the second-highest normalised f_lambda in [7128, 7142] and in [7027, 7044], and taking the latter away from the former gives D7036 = 0.21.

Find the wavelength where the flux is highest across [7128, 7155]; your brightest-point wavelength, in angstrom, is 7130.05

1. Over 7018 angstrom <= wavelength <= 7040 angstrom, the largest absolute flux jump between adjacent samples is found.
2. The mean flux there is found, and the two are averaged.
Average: 3.79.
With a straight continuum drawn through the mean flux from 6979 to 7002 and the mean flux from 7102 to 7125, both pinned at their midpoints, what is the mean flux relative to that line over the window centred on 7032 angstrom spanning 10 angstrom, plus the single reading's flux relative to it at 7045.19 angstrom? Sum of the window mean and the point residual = -1.5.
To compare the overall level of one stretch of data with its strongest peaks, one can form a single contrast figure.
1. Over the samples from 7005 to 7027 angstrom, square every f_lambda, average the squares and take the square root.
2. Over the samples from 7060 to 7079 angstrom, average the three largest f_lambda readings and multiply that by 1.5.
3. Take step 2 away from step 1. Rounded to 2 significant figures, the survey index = -4.9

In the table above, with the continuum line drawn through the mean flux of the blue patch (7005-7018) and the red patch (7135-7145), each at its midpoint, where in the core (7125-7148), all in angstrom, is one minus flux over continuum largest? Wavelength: 7146.48 angstrom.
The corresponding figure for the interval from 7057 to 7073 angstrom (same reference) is 7058.18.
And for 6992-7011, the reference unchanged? 7006.36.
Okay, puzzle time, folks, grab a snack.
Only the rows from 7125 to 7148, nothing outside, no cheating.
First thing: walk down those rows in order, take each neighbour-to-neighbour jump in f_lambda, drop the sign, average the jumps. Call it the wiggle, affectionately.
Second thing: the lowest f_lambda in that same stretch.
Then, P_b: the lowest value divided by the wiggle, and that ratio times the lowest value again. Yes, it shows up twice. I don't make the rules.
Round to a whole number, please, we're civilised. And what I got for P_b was 151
